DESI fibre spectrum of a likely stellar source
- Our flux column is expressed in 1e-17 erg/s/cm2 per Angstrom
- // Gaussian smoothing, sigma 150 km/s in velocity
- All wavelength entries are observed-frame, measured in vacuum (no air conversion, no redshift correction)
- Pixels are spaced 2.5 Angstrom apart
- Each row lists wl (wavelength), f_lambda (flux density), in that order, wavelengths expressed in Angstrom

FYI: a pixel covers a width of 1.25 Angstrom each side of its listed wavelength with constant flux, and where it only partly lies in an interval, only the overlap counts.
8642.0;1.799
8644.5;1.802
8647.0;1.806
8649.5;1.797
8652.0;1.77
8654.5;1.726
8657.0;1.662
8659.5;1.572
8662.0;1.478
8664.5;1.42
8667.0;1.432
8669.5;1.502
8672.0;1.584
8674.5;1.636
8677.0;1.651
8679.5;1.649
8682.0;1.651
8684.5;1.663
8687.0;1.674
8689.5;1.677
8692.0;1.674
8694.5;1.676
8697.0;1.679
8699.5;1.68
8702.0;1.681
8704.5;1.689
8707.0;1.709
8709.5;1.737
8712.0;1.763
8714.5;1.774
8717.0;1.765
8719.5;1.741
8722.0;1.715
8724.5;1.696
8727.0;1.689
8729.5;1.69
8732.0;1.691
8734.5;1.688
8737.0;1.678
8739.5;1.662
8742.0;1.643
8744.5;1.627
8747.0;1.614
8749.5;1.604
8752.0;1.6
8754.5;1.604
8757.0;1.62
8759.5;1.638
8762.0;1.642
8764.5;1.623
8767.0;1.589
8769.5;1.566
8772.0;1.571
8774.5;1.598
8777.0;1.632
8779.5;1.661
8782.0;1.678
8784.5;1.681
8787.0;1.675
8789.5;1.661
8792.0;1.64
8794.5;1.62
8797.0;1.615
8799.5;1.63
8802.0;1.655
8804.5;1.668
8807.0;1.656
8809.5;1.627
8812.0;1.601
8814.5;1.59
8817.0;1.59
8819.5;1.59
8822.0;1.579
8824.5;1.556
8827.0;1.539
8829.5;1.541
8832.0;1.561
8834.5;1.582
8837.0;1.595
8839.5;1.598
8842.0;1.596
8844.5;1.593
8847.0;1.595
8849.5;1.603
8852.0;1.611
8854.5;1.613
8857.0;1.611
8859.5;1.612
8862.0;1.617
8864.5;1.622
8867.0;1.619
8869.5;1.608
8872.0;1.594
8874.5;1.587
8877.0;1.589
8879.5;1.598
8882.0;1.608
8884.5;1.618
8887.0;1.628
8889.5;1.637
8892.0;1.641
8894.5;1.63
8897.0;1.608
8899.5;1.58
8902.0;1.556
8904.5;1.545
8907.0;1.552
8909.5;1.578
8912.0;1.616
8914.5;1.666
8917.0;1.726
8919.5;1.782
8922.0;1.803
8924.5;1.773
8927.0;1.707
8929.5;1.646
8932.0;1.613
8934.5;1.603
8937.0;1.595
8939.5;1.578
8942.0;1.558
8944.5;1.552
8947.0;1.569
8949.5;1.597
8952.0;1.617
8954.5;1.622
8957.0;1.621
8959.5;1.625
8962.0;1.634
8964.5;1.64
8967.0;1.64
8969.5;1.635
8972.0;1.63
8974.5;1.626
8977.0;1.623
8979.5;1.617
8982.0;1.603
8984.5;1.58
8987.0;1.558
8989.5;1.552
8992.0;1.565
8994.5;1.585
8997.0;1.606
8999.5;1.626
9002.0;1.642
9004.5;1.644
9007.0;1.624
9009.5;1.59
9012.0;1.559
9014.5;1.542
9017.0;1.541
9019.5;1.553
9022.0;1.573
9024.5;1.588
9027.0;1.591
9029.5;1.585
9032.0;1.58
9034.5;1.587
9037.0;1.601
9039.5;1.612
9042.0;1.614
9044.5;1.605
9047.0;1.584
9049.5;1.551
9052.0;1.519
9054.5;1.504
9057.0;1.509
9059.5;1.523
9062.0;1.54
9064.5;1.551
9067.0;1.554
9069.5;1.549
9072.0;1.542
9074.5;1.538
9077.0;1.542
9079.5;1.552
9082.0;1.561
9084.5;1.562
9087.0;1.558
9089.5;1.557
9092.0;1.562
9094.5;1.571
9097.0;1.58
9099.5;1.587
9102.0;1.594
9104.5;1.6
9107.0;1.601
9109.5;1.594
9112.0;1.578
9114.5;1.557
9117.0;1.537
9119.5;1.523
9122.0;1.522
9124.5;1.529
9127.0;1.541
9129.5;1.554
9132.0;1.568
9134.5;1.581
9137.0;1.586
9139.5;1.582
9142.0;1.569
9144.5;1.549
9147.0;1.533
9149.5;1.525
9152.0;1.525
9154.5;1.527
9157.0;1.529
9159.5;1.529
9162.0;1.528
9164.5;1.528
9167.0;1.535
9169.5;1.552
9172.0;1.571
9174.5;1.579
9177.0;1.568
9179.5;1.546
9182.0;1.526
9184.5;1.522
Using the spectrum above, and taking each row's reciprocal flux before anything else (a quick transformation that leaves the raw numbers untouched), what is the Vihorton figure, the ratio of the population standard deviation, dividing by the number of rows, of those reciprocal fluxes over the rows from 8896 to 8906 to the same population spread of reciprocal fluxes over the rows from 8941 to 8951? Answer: 1.4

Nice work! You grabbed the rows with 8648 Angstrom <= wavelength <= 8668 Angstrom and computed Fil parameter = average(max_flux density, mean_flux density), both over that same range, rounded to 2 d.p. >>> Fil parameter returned 1.70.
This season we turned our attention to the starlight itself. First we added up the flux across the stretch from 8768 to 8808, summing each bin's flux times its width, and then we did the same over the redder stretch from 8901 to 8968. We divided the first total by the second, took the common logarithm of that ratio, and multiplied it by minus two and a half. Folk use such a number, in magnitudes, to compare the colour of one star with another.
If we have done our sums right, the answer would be 0.56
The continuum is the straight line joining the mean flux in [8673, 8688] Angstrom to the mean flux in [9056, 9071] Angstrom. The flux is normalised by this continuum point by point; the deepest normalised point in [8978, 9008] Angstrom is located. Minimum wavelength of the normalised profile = 8989.5 Angstrom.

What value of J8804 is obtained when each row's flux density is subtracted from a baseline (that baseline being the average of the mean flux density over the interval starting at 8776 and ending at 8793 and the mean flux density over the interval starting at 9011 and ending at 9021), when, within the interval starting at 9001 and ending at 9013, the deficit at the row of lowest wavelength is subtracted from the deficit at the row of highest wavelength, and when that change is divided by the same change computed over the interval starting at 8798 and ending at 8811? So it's 27.7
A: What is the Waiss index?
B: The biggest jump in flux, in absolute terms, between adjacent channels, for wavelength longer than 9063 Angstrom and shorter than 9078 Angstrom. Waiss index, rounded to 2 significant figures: 0.0070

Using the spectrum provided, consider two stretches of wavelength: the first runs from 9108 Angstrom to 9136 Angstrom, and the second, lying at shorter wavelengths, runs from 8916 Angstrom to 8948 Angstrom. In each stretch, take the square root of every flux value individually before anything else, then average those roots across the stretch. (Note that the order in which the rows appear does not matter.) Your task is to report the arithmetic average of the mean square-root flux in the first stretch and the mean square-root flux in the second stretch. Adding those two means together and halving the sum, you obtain 1.27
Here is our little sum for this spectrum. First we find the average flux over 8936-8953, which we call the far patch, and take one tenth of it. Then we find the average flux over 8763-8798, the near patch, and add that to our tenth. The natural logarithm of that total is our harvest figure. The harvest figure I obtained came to 0.581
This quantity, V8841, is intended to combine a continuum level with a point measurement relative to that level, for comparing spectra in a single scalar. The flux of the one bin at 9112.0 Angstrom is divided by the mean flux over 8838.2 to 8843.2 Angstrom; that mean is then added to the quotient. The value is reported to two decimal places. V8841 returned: 2.59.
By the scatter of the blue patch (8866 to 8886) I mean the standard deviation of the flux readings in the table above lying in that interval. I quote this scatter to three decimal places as 0.012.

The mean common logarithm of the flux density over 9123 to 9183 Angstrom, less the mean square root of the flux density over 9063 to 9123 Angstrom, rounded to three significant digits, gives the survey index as -1.06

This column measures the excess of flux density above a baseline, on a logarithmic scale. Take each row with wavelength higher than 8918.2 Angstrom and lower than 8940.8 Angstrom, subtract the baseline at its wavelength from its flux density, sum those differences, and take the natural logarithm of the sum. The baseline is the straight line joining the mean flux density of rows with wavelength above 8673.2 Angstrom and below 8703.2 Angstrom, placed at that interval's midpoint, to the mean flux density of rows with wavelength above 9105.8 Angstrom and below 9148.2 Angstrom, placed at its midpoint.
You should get -0.45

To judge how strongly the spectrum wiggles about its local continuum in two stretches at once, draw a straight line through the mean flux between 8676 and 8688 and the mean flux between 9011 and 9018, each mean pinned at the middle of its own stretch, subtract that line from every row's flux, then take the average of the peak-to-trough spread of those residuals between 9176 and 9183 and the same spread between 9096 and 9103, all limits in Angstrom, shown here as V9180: 0.028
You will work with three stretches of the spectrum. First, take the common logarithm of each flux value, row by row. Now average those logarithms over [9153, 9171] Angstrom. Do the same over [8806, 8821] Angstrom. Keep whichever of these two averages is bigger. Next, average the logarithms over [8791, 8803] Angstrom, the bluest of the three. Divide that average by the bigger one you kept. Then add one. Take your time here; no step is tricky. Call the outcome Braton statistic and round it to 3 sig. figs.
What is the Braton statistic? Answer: 2.03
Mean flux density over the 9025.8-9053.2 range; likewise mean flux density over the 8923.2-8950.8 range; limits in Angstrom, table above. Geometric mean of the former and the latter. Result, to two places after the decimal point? 1.60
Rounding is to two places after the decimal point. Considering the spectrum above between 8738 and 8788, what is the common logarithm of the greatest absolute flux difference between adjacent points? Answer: -1.47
